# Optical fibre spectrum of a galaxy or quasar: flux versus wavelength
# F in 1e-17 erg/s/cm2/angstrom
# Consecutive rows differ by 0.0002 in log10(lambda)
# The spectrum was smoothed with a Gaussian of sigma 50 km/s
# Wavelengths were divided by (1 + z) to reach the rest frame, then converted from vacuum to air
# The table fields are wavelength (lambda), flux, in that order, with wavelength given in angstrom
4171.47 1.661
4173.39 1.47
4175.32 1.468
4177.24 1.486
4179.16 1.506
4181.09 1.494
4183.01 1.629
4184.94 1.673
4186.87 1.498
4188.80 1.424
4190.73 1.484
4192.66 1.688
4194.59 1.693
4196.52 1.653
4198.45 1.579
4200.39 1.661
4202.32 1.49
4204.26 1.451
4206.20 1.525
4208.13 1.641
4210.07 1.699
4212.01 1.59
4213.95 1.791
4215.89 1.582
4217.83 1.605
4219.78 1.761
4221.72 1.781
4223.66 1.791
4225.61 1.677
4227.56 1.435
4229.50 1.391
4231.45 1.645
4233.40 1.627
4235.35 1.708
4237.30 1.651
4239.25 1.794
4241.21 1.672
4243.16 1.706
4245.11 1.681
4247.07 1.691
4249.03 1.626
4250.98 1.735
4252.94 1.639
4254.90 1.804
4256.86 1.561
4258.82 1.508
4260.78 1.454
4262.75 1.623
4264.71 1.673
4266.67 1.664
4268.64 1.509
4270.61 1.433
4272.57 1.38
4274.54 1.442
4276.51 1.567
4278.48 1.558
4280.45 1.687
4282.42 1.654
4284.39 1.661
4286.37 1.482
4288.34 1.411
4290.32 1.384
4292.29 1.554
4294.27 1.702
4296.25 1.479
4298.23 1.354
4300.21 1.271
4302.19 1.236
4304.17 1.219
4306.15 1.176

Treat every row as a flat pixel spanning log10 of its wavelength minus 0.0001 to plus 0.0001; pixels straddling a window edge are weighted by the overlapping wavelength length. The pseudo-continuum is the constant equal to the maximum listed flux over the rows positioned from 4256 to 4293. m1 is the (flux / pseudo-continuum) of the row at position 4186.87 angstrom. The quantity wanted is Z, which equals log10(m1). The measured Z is -0.05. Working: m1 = 0.89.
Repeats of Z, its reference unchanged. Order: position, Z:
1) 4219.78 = 0.02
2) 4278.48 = -0.03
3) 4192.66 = 0.00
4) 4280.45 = 0.00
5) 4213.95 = 0.03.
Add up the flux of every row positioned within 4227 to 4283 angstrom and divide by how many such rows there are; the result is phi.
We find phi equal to 1.60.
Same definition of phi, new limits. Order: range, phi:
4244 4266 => 1.64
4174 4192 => 1.52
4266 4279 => 1.51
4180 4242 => 1.62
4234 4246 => 1.70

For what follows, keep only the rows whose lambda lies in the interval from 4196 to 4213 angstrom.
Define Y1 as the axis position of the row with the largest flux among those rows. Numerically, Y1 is 4210.07 angstrom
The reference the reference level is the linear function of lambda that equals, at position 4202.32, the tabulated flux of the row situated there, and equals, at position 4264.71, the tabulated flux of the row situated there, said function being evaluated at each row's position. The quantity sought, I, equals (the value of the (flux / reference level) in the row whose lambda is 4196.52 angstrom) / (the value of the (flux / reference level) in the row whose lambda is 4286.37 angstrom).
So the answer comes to 1.3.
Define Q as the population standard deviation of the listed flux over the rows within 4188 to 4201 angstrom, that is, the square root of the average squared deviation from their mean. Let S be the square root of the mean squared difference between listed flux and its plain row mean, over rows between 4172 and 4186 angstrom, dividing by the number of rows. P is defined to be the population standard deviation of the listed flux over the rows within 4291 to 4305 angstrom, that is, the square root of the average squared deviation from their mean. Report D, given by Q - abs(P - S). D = 0.01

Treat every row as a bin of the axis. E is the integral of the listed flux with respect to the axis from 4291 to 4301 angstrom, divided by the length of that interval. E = 1.47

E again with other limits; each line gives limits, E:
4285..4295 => 1.51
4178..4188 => 1.56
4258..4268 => 1.58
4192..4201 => 1.65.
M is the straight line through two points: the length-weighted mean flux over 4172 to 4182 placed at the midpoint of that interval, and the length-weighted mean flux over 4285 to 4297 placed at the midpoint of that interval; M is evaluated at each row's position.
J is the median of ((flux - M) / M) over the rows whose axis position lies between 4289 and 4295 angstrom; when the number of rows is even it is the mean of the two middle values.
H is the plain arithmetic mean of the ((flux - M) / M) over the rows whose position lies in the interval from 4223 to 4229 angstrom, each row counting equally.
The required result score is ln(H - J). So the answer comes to -2.8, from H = 0.091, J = 0.03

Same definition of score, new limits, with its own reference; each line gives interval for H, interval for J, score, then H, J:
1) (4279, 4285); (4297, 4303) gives -1.3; 0.107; -0.16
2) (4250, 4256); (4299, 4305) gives -1.1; 0.149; -0.18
